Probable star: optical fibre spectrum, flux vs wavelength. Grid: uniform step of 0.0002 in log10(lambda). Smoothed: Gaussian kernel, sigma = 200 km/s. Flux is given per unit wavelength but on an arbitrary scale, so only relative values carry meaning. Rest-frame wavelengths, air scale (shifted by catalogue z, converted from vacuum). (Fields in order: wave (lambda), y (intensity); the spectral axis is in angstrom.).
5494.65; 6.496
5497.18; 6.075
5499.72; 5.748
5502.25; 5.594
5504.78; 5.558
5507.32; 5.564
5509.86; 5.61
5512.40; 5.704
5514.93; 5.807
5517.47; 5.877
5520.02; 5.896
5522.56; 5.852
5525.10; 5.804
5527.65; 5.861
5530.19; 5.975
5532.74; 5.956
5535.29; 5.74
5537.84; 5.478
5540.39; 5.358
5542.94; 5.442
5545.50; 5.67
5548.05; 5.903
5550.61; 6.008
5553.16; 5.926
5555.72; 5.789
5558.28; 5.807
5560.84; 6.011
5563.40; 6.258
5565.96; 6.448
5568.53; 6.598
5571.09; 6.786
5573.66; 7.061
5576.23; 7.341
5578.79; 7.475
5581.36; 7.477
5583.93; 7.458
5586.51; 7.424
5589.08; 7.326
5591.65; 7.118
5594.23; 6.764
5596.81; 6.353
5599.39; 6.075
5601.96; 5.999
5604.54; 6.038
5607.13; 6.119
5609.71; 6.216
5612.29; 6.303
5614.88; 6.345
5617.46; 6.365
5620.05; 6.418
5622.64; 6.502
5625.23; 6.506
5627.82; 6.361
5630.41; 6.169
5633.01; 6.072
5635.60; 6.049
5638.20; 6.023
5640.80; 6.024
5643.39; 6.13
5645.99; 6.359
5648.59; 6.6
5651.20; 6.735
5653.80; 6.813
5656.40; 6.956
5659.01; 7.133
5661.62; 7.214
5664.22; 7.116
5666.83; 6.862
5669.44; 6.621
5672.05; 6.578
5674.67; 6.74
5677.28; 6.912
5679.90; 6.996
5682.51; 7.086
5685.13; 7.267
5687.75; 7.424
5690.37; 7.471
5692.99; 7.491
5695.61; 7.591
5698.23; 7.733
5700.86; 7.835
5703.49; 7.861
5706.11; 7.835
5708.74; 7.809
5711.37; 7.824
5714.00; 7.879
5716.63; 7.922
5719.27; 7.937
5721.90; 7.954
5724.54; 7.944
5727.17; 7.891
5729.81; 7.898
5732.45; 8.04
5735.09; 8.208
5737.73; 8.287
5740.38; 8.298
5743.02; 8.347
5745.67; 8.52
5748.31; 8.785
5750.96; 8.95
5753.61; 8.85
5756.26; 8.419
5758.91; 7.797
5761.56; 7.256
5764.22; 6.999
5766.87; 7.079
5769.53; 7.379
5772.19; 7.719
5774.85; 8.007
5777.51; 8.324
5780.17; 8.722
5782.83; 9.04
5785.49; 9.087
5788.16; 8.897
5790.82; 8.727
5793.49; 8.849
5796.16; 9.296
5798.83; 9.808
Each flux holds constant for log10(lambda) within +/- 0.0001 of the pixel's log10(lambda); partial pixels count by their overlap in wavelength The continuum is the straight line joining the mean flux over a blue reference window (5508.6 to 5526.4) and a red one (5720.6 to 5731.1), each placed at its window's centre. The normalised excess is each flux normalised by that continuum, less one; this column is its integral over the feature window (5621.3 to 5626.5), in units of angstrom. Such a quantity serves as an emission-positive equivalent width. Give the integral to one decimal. -0.3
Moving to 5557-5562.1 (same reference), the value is -0.3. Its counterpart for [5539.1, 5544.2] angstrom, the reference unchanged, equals -0.5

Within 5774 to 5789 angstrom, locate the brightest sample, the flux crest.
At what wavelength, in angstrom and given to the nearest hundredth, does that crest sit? 5785.49 angstrom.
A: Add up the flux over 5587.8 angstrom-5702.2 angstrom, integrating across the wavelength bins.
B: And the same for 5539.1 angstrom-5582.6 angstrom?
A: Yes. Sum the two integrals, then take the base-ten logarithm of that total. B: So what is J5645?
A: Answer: 3.0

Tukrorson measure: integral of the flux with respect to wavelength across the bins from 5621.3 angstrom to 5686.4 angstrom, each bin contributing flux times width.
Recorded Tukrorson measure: 432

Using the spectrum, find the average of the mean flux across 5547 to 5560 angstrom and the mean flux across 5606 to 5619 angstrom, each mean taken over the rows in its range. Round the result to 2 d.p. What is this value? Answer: 6.08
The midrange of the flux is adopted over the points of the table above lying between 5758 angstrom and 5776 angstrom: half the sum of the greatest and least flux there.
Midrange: 7.5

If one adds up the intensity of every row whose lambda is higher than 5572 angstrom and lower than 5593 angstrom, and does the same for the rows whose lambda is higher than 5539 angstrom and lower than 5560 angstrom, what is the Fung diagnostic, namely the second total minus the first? -13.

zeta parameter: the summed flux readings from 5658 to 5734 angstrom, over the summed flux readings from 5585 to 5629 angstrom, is 2.0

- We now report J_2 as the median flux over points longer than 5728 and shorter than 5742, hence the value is 8.2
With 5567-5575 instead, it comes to 6.8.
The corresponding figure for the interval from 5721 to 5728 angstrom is 7.9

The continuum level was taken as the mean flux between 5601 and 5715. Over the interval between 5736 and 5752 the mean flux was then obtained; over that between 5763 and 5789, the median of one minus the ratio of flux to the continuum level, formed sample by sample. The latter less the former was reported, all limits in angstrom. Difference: -8.7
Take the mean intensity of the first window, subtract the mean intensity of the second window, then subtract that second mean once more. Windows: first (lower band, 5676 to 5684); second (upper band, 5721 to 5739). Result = -9.1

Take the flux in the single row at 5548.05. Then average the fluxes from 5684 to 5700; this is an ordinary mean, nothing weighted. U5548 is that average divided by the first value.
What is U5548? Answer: 1.27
